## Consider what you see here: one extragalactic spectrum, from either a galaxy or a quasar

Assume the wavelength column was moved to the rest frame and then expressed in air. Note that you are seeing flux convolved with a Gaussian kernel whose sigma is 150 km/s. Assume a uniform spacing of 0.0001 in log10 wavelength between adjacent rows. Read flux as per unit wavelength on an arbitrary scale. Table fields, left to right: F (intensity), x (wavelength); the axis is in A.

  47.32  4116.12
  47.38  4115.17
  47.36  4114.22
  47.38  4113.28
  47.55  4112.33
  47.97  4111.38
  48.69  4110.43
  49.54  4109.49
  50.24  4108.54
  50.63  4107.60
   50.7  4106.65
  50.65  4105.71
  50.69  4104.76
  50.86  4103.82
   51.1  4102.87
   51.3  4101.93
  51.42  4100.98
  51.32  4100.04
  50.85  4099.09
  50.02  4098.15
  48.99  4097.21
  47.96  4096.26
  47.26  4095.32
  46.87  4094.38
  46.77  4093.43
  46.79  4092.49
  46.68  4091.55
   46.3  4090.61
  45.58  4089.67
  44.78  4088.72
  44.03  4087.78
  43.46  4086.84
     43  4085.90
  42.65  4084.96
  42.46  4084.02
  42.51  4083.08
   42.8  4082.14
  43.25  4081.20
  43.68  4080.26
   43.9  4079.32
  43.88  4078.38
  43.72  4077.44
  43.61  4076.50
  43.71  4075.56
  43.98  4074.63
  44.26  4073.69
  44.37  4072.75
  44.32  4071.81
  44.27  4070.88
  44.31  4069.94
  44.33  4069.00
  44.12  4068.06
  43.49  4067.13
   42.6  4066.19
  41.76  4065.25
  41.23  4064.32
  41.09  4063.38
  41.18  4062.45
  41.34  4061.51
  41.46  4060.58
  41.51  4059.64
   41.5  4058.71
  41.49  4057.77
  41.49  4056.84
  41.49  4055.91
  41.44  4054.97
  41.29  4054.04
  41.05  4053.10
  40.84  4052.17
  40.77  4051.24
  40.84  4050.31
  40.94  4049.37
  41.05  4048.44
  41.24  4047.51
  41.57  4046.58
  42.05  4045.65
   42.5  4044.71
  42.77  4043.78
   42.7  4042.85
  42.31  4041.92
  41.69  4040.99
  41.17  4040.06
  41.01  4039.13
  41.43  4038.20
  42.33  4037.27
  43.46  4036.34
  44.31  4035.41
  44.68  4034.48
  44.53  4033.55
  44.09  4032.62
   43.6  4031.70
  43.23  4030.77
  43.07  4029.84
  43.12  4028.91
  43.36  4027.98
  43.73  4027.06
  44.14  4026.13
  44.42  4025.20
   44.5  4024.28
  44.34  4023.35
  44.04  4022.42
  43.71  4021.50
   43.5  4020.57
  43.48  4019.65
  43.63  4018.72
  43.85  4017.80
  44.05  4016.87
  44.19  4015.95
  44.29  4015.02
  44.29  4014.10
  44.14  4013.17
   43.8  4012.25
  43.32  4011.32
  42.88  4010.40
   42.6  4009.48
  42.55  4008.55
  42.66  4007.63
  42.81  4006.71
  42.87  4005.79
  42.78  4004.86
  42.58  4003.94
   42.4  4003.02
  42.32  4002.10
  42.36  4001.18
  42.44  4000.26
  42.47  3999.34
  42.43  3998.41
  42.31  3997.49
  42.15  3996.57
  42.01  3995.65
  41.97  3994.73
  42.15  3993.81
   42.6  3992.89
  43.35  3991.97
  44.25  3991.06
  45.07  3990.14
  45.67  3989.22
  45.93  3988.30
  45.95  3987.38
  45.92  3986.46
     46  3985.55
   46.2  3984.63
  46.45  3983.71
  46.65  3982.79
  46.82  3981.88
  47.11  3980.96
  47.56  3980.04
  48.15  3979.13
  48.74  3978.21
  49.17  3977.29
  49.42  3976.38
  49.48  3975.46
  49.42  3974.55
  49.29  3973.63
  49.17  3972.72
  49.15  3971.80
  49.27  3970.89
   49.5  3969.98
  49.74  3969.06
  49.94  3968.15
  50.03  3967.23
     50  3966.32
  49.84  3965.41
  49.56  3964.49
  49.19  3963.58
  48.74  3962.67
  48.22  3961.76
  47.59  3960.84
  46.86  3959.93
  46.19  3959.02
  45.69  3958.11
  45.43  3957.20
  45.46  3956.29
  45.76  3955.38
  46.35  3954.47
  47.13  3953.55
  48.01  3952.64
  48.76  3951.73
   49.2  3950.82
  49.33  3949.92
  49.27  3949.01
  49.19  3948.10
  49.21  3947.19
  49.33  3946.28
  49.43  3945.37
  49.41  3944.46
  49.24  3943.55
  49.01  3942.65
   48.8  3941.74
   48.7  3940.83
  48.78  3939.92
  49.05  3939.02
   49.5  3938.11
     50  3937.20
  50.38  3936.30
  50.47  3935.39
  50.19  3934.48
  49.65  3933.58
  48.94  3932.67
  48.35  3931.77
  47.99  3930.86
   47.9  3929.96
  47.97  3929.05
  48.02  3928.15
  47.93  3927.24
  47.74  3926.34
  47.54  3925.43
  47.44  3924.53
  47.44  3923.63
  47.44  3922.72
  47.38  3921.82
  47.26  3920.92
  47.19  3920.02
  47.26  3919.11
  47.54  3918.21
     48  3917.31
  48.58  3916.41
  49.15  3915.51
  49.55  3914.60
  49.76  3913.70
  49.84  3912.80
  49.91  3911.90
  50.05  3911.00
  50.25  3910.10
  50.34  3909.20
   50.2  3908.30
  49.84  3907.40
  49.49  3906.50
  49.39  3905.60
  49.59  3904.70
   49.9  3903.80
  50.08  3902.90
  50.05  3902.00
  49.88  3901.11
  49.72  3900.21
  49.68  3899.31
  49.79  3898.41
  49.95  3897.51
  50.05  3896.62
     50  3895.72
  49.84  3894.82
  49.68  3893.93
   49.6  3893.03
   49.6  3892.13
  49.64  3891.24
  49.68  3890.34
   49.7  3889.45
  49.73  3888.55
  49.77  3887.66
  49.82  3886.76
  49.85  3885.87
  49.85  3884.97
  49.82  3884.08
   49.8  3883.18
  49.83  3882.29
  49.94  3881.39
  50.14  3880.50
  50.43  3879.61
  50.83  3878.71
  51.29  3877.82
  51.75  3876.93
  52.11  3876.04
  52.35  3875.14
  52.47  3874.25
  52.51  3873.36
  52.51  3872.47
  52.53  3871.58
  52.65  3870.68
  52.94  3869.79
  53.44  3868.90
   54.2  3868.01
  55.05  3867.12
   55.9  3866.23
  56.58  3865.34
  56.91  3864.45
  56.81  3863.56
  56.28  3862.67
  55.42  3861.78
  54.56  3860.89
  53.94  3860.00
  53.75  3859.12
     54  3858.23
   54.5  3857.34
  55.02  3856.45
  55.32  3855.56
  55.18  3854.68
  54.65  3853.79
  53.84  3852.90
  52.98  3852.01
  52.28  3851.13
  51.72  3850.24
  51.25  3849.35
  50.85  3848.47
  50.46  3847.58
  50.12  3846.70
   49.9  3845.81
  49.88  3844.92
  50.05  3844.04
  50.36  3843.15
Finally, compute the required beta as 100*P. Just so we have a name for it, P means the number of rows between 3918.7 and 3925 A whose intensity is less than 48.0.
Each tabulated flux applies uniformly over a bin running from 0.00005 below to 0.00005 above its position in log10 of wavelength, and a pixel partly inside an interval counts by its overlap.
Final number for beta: 700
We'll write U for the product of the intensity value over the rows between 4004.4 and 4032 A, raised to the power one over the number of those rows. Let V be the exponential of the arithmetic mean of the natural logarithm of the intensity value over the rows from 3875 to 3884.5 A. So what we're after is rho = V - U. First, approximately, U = 43.6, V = 51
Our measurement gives 7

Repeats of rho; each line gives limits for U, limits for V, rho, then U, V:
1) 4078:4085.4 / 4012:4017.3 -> 1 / 43.1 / 44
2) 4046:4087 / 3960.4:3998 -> 5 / 42.5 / 47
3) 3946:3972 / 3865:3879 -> 5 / 48.3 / 53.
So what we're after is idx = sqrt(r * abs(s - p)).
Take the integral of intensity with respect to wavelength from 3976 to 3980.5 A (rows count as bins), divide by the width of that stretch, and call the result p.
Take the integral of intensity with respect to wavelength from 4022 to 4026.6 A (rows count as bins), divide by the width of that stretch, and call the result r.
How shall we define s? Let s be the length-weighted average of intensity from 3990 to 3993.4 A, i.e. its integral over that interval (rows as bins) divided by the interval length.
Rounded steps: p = 49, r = 44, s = 43.8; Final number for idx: 15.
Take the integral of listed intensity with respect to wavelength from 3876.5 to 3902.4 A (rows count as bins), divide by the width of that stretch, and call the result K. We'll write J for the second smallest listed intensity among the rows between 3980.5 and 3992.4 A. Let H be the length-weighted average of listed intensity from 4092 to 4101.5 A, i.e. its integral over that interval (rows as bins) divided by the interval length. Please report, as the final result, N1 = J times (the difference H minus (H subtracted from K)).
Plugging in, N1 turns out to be 2108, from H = 48.8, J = 44.25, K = 50.0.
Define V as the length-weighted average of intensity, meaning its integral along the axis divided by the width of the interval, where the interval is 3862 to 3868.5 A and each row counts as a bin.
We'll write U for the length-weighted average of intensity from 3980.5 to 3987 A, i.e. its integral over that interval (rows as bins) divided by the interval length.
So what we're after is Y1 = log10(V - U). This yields 0.98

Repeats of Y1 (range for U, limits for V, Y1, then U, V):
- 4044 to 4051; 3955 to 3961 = 0.67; 41.45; 46.1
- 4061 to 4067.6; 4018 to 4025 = 0.32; 41.86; 44.0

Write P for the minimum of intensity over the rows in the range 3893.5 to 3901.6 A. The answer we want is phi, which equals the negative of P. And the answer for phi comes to -49.7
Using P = 49.68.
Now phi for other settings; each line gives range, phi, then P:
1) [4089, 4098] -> -45.6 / 45.58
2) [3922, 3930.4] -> -47.4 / 47.44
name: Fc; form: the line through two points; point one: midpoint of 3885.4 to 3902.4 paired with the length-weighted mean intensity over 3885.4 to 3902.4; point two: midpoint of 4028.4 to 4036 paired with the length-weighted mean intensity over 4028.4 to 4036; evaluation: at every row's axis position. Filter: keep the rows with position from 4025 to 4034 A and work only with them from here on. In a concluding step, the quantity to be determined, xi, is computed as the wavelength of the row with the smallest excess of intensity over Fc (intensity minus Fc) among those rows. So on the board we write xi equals 4029.84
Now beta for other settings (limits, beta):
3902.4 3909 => 0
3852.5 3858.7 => 0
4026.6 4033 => 700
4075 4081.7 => 700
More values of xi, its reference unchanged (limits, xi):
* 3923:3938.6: 3923.63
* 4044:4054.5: 4051.24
